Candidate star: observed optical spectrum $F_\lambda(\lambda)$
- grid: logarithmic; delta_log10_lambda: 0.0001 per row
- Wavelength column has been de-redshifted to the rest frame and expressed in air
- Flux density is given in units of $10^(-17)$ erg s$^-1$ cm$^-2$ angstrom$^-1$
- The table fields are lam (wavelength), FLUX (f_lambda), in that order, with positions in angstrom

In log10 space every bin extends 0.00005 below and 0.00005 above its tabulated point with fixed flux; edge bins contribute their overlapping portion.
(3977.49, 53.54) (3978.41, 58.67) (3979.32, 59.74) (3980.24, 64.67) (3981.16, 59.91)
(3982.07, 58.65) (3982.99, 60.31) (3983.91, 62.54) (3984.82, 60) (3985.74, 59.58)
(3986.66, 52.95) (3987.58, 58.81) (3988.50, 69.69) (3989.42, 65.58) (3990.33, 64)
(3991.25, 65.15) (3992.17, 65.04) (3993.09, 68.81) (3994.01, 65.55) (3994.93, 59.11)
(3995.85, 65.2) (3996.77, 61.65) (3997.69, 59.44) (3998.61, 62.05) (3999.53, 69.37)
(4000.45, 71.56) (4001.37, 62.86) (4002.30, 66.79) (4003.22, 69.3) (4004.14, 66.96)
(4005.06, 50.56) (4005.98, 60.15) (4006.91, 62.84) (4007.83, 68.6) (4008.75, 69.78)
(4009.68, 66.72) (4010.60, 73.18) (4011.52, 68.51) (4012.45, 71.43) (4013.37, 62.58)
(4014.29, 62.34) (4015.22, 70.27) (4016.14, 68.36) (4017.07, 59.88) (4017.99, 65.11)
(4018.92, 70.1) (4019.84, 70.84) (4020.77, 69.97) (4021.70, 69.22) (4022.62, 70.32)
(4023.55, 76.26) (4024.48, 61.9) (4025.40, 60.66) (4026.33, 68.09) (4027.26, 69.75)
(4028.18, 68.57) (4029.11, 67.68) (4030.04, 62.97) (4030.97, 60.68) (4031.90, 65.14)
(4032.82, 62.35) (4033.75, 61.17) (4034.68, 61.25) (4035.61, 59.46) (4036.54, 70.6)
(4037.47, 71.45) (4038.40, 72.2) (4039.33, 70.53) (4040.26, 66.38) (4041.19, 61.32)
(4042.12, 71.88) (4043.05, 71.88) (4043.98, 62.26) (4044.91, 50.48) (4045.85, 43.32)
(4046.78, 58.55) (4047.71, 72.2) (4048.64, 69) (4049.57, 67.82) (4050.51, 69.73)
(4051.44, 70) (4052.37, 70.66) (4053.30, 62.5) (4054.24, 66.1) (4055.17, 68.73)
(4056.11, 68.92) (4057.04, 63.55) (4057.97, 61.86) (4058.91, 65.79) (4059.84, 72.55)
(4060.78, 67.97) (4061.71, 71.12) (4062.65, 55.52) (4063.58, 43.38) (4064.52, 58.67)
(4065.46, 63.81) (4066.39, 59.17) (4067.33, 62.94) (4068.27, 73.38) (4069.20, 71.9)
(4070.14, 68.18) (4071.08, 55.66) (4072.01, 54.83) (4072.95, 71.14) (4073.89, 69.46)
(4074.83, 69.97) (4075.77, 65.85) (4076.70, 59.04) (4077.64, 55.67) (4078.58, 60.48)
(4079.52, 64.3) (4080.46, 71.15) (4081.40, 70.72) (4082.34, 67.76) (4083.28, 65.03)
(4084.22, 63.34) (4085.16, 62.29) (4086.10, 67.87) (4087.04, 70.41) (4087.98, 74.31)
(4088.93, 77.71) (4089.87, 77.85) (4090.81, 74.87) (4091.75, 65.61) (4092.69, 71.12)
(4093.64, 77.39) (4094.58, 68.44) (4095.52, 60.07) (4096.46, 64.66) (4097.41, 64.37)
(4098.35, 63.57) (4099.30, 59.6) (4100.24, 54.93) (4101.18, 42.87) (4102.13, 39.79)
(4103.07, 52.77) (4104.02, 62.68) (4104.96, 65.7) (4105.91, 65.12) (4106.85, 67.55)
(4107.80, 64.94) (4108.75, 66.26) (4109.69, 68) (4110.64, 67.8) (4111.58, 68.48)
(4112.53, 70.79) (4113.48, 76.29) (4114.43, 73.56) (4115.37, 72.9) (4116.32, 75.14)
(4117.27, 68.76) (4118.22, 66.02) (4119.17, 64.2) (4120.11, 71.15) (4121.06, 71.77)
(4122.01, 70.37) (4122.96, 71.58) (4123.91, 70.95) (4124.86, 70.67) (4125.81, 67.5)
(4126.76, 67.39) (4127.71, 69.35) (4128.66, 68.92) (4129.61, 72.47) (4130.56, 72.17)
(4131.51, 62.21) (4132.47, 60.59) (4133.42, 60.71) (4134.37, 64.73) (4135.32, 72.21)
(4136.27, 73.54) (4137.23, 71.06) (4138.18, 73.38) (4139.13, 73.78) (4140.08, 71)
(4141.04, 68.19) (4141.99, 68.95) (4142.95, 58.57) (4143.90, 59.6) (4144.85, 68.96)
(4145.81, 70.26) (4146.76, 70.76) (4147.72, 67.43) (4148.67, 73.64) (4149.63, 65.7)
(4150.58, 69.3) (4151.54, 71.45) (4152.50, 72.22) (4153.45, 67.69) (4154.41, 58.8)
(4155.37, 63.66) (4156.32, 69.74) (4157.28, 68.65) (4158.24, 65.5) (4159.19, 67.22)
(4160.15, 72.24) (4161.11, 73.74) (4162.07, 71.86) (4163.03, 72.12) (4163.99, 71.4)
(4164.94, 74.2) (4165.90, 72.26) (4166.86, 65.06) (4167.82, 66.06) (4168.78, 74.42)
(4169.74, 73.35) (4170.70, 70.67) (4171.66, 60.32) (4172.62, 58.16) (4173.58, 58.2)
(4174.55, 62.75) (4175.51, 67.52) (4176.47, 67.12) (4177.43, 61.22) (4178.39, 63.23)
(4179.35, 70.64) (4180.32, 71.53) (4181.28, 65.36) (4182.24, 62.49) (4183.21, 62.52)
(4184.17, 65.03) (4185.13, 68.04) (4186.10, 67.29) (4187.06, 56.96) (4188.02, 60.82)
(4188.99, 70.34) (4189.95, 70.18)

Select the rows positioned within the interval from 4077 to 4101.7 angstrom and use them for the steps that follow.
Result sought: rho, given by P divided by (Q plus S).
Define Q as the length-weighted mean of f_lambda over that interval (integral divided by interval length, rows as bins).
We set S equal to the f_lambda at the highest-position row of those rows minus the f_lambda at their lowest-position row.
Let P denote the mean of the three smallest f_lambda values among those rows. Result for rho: 1.0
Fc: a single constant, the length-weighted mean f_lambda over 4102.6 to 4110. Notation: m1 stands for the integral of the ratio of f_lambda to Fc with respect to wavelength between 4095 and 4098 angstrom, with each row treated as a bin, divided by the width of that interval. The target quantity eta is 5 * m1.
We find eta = 4.93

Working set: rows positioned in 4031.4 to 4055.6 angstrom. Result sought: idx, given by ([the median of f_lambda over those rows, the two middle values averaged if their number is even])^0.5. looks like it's 8.19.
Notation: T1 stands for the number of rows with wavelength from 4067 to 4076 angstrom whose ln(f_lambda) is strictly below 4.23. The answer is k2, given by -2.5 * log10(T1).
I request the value -1.75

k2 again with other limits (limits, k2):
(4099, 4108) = -2.50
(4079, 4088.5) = -1.95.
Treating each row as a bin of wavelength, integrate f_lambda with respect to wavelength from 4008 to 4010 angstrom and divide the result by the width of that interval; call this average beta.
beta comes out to 68.3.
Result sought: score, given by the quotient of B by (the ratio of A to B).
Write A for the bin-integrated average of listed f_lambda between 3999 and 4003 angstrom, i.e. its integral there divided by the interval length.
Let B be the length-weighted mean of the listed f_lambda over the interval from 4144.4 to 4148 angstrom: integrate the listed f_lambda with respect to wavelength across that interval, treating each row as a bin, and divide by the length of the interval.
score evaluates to 71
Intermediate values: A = 68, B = 69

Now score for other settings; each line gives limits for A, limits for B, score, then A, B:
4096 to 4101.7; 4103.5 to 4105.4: 70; 58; 64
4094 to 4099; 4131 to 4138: 69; 64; 67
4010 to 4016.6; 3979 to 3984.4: 55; 68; 61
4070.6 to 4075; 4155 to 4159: 71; 64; 67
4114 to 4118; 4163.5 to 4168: 68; 72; 70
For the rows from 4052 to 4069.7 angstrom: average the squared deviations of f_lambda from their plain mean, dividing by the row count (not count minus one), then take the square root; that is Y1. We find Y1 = 7.0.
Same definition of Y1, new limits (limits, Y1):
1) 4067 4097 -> 6.2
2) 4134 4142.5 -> 2.8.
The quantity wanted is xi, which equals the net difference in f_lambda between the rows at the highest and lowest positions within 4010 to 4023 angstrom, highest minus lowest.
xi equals -3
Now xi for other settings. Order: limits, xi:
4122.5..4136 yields 1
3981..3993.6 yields 9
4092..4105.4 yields -5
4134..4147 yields 6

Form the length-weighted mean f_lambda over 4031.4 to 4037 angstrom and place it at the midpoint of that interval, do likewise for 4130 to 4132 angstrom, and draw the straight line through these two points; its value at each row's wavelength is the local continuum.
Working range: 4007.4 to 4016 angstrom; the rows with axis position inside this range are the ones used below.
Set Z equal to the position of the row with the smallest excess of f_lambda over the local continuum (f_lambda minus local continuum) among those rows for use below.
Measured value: 4014.29 angstrom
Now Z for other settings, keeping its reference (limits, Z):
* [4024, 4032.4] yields 4030.97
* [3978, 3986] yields 3982.07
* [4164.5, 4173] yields 4172.62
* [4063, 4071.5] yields 4063.58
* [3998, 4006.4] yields 4005.06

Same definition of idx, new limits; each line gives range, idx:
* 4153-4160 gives 8.20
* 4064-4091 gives 8.23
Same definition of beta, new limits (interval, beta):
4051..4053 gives 69.9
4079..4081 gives 67.6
